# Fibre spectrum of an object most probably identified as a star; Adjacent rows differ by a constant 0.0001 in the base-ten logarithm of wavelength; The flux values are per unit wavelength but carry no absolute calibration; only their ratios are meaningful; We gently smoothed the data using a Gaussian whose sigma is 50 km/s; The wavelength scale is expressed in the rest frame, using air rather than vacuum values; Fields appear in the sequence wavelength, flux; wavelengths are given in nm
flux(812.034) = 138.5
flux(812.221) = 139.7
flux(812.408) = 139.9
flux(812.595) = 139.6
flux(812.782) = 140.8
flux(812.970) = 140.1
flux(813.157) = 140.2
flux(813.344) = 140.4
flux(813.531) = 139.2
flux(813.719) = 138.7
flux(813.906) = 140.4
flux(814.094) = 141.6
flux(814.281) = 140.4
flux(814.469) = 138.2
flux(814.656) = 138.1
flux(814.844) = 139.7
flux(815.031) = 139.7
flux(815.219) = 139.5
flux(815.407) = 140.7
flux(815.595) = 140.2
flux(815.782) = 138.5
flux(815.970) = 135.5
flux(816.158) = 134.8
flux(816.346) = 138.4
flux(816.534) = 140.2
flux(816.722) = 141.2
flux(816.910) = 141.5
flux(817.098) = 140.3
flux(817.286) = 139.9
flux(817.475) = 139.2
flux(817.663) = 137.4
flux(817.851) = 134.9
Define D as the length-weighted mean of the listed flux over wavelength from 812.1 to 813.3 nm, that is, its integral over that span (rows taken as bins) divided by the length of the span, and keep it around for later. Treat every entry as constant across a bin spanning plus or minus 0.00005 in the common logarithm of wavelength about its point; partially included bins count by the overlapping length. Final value 140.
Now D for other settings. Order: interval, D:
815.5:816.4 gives 137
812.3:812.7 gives 140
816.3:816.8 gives 140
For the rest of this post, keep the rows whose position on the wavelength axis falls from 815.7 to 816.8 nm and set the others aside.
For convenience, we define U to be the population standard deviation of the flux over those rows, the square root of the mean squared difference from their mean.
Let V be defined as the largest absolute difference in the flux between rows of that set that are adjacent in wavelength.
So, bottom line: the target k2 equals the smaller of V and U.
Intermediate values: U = 2.3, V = 3.6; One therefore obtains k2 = 2.3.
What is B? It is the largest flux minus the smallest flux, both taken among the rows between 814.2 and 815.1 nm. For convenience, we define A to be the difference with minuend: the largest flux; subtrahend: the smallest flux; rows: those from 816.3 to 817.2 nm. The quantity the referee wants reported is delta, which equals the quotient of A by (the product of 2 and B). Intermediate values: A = 3.1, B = 2.3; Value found 0.7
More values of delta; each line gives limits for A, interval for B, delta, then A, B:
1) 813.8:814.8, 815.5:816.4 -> 0.3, 3.5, 5.4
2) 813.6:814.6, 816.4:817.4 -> 1.1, 3.4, 1.6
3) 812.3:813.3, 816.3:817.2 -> 0.2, 1.2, 3.1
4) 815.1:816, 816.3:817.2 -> 0.8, 5.2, 3.1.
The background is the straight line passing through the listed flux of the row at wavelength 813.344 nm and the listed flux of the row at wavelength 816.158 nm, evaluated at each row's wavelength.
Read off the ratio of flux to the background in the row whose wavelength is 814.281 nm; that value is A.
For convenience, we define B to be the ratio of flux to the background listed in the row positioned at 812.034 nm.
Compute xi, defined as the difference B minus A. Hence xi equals -0.045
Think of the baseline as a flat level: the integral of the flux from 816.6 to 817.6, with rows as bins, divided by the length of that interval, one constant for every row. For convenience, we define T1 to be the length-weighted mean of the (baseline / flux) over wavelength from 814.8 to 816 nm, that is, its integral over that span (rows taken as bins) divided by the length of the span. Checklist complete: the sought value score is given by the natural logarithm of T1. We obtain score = 0.008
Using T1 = 1.01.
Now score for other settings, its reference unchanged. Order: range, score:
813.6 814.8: 0.005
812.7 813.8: 0.002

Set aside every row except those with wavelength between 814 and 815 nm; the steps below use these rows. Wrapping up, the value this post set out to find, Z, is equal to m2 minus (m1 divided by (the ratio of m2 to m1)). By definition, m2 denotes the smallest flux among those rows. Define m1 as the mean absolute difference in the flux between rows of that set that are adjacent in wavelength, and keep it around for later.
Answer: 138.1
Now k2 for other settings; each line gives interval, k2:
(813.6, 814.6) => 1.2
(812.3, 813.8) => 0.6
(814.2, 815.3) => 0.8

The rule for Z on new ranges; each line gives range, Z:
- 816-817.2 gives 134.8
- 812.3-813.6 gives 139.2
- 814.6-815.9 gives 138.1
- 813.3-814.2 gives 138.7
